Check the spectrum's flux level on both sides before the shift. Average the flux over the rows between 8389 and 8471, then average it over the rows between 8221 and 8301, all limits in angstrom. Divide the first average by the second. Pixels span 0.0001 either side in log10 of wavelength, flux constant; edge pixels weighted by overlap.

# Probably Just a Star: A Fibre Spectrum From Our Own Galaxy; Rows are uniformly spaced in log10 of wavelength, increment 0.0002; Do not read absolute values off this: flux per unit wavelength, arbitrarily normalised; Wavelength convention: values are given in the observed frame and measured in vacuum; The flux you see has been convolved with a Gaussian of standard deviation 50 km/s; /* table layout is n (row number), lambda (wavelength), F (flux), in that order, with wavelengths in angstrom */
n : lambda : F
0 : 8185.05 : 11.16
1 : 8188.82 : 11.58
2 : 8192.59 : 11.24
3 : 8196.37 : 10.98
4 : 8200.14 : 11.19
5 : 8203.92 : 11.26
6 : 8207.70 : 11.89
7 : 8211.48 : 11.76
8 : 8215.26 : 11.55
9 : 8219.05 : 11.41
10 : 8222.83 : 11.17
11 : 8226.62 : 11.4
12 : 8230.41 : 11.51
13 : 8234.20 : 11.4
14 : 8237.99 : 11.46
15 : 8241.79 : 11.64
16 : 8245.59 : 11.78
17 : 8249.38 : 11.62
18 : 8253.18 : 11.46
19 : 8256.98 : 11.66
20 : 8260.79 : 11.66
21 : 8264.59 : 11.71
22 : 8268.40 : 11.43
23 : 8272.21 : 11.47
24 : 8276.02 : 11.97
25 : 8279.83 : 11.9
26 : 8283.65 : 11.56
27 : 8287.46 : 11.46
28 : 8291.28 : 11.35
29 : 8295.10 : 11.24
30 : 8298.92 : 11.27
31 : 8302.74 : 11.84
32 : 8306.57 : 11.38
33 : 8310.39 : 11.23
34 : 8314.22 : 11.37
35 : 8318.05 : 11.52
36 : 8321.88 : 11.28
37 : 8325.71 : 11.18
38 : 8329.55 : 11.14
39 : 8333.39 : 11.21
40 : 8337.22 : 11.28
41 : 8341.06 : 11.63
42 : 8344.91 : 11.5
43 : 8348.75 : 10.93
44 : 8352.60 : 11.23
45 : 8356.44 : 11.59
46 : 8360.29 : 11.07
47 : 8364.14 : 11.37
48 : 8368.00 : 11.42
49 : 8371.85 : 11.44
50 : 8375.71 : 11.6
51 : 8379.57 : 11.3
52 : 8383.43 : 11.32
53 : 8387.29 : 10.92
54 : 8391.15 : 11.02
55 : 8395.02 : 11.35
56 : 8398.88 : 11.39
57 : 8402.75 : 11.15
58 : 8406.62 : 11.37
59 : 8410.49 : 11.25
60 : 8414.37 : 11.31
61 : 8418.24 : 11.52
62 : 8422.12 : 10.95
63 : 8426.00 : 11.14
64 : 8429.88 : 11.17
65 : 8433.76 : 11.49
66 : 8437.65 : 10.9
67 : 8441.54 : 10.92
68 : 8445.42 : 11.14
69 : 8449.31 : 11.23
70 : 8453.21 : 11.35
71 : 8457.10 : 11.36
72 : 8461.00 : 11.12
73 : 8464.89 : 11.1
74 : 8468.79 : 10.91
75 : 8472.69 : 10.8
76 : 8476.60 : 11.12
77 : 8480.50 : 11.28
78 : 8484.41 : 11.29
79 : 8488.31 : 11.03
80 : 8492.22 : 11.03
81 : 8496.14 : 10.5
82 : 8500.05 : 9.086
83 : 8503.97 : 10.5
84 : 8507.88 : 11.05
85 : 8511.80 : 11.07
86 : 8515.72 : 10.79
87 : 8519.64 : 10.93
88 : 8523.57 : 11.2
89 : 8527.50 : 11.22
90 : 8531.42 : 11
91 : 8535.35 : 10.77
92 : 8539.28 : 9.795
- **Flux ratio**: 0.971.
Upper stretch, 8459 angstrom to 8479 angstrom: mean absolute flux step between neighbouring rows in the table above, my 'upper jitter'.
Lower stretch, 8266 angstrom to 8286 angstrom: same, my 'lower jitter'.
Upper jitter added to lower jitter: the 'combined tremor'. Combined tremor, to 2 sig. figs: 0.40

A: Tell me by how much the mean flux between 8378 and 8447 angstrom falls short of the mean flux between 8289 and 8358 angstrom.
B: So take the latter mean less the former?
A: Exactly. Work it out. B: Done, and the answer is 0.14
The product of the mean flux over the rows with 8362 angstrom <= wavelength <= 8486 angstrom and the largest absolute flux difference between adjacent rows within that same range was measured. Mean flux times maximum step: 6.6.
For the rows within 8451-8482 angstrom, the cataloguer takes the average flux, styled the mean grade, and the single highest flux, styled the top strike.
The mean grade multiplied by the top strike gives 126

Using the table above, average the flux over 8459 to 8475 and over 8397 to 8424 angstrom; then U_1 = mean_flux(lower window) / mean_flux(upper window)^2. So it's 0.093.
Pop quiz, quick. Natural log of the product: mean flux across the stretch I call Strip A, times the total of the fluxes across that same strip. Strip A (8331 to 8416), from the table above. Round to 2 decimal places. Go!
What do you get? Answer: 7.94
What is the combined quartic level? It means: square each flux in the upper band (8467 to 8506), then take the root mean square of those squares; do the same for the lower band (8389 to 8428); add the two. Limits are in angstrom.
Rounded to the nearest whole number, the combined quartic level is 243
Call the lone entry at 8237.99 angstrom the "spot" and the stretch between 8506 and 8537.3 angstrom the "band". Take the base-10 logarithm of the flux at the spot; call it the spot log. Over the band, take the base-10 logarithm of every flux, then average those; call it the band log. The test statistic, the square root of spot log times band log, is 1.05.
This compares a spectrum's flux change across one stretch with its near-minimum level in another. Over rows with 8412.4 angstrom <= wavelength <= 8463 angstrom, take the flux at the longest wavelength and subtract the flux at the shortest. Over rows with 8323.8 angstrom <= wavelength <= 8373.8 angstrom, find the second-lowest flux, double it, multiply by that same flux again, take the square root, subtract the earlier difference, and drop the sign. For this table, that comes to 15.8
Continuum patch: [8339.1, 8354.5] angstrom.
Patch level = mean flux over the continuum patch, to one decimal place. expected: 11.3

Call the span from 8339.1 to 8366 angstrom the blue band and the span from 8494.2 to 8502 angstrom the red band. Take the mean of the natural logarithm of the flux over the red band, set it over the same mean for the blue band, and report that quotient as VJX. 0.939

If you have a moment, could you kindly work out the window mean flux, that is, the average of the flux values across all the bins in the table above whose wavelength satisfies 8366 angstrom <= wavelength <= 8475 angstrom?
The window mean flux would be 11.2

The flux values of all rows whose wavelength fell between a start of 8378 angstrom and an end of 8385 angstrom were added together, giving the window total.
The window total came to 23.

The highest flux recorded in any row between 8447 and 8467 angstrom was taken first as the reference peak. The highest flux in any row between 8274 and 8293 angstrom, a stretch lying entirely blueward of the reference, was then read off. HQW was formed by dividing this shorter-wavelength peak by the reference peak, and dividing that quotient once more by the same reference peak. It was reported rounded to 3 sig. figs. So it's 0.0928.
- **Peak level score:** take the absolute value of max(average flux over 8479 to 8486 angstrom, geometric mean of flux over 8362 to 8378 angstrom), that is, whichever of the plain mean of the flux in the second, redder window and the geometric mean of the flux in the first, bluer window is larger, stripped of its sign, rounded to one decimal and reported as 11.5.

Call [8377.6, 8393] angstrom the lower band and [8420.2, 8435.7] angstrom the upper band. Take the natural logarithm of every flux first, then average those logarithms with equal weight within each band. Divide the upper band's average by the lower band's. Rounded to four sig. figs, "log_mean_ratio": 1.002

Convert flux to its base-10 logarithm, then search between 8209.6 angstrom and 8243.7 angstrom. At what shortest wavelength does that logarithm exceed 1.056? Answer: 8211.48 angstrom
